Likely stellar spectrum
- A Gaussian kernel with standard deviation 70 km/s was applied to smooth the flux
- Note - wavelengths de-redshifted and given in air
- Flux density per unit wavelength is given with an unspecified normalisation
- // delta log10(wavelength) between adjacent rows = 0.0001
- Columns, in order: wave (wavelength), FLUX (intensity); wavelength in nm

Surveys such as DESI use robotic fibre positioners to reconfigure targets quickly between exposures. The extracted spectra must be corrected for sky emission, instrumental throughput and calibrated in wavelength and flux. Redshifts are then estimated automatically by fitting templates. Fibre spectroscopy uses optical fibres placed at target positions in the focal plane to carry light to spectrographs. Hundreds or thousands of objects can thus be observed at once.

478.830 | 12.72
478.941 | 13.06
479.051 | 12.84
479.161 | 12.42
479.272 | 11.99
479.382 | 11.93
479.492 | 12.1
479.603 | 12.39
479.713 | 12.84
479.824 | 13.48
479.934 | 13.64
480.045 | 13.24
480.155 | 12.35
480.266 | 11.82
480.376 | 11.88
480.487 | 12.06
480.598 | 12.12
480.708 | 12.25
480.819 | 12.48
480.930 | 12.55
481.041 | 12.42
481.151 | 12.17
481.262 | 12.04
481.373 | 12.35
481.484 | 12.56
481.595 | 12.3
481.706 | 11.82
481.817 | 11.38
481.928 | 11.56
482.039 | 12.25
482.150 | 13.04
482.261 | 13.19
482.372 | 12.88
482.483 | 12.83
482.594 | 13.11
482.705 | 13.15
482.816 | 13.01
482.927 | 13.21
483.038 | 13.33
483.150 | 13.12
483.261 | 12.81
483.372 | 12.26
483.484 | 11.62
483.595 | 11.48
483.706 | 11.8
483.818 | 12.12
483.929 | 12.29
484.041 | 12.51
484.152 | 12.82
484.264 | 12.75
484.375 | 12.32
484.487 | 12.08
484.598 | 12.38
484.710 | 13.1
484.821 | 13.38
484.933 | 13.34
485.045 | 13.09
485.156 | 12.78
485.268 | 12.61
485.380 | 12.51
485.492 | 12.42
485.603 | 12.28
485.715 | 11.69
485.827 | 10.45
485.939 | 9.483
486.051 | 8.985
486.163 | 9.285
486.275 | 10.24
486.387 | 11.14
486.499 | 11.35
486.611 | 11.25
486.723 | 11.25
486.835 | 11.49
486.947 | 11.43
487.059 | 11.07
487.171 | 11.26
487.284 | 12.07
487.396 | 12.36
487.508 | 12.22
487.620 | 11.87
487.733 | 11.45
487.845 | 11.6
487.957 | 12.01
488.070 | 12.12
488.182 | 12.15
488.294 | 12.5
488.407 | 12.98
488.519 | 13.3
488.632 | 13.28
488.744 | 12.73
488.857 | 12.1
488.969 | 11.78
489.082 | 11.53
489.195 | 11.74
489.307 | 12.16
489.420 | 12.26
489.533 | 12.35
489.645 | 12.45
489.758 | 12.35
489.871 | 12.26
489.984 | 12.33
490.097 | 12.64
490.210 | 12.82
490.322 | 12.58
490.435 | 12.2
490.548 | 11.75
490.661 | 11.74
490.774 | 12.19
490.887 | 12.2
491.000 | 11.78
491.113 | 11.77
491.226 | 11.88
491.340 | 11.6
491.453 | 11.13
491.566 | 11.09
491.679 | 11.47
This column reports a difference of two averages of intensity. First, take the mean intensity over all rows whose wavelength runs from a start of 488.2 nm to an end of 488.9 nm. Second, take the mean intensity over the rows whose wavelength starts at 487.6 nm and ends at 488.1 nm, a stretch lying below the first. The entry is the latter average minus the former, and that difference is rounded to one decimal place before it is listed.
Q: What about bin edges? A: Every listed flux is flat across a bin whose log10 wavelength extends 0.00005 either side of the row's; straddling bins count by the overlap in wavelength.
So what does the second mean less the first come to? -1.0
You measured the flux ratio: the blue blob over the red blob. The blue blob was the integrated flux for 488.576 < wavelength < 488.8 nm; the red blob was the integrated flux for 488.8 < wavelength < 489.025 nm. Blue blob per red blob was 1.09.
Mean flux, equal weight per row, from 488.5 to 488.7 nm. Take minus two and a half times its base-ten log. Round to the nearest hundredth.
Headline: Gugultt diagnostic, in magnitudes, -2.81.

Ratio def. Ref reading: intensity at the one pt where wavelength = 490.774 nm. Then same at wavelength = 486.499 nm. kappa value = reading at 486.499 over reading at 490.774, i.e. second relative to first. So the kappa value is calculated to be 0.93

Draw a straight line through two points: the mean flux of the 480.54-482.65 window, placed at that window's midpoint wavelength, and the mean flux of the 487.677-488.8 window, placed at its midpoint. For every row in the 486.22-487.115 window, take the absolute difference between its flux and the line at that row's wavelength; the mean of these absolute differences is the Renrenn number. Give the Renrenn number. 1.3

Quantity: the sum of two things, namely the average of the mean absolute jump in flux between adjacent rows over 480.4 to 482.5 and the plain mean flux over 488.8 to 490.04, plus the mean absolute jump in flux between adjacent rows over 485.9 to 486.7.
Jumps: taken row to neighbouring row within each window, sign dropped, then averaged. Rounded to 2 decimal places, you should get 6.69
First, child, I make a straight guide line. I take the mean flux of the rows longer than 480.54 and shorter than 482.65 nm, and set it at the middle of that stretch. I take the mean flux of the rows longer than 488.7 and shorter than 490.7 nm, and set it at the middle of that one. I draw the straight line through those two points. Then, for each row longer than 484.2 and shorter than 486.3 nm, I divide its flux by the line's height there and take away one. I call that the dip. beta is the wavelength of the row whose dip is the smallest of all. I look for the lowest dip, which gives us 486.051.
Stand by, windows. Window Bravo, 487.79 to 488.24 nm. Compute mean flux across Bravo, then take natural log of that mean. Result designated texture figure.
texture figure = 2.48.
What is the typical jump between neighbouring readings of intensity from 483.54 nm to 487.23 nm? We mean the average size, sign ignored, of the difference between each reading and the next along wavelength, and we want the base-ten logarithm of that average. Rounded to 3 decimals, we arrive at -0.460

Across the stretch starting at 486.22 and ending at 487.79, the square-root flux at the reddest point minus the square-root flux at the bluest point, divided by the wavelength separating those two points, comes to 0.13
